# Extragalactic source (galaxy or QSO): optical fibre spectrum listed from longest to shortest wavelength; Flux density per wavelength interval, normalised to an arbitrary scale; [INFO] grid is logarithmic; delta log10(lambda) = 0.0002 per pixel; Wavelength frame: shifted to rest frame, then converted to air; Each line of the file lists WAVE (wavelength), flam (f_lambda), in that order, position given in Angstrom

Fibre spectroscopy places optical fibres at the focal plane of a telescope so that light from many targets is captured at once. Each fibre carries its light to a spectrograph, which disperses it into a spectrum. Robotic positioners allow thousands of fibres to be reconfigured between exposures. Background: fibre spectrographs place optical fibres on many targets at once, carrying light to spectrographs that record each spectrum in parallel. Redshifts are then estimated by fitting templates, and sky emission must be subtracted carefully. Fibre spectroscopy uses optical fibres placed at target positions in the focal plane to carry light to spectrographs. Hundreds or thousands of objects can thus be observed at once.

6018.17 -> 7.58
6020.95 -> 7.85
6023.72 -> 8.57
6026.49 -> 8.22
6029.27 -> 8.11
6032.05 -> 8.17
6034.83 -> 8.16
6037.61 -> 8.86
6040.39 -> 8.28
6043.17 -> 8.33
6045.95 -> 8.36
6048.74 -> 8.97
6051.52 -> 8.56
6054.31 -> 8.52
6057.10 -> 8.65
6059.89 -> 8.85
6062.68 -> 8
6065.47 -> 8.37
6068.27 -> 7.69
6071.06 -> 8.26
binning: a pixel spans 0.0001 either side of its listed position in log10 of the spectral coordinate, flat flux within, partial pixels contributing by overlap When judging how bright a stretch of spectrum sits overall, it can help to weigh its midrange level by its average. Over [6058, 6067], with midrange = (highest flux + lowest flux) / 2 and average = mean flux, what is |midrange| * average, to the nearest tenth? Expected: 70.8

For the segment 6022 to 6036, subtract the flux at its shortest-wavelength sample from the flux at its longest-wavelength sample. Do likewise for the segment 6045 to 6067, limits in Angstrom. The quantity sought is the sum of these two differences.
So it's -0.4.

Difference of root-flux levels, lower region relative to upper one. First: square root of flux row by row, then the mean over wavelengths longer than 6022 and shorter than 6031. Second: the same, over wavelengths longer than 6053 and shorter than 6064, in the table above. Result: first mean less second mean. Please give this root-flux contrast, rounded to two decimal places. -0.04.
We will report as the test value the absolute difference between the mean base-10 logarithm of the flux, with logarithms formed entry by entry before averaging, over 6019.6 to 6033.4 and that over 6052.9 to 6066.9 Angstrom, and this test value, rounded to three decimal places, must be 0.015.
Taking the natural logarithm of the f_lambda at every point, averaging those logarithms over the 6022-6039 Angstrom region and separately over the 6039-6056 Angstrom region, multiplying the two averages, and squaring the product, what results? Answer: 20.6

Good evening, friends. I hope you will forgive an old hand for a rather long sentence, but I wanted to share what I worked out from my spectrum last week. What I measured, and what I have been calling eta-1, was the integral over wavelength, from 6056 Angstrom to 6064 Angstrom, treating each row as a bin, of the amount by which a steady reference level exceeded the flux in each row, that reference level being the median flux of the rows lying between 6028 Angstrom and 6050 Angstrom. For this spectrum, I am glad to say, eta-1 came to -1.6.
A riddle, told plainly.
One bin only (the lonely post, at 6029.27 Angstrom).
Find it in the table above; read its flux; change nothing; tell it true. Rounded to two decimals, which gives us 8.11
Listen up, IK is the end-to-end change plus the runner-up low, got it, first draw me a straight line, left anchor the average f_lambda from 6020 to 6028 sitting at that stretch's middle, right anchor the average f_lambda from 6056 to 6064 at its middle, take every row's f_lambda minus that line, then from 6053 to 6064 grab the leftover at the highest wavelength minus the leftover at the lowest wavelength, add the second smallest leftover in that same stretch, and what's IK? -0.52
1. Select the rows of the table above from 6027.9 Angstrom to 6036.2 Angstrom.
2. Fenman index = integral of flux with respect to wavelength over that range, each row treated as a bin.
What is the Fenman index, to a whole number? 68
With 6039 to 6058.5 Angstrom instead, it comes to 166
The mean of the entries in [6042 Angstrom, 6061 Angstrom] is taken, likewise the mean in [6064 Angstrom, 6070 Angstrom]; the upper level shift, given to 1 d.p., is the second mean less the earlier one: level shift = -0.6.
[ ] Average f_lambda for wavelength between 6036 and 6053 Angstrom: 8.56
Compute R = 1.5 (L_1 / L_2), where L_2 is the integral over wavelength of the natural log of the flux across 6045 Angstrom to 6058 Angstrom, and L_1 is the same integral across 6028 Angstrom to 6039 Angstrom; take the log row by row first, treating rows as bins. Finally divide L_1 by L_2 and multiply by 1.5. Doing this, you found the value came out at 1.2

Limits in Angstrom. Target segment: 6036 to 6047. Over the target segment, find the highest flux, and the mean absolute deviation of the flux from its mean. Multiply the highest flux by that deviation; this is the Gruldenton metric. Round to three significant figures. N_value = 1.78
